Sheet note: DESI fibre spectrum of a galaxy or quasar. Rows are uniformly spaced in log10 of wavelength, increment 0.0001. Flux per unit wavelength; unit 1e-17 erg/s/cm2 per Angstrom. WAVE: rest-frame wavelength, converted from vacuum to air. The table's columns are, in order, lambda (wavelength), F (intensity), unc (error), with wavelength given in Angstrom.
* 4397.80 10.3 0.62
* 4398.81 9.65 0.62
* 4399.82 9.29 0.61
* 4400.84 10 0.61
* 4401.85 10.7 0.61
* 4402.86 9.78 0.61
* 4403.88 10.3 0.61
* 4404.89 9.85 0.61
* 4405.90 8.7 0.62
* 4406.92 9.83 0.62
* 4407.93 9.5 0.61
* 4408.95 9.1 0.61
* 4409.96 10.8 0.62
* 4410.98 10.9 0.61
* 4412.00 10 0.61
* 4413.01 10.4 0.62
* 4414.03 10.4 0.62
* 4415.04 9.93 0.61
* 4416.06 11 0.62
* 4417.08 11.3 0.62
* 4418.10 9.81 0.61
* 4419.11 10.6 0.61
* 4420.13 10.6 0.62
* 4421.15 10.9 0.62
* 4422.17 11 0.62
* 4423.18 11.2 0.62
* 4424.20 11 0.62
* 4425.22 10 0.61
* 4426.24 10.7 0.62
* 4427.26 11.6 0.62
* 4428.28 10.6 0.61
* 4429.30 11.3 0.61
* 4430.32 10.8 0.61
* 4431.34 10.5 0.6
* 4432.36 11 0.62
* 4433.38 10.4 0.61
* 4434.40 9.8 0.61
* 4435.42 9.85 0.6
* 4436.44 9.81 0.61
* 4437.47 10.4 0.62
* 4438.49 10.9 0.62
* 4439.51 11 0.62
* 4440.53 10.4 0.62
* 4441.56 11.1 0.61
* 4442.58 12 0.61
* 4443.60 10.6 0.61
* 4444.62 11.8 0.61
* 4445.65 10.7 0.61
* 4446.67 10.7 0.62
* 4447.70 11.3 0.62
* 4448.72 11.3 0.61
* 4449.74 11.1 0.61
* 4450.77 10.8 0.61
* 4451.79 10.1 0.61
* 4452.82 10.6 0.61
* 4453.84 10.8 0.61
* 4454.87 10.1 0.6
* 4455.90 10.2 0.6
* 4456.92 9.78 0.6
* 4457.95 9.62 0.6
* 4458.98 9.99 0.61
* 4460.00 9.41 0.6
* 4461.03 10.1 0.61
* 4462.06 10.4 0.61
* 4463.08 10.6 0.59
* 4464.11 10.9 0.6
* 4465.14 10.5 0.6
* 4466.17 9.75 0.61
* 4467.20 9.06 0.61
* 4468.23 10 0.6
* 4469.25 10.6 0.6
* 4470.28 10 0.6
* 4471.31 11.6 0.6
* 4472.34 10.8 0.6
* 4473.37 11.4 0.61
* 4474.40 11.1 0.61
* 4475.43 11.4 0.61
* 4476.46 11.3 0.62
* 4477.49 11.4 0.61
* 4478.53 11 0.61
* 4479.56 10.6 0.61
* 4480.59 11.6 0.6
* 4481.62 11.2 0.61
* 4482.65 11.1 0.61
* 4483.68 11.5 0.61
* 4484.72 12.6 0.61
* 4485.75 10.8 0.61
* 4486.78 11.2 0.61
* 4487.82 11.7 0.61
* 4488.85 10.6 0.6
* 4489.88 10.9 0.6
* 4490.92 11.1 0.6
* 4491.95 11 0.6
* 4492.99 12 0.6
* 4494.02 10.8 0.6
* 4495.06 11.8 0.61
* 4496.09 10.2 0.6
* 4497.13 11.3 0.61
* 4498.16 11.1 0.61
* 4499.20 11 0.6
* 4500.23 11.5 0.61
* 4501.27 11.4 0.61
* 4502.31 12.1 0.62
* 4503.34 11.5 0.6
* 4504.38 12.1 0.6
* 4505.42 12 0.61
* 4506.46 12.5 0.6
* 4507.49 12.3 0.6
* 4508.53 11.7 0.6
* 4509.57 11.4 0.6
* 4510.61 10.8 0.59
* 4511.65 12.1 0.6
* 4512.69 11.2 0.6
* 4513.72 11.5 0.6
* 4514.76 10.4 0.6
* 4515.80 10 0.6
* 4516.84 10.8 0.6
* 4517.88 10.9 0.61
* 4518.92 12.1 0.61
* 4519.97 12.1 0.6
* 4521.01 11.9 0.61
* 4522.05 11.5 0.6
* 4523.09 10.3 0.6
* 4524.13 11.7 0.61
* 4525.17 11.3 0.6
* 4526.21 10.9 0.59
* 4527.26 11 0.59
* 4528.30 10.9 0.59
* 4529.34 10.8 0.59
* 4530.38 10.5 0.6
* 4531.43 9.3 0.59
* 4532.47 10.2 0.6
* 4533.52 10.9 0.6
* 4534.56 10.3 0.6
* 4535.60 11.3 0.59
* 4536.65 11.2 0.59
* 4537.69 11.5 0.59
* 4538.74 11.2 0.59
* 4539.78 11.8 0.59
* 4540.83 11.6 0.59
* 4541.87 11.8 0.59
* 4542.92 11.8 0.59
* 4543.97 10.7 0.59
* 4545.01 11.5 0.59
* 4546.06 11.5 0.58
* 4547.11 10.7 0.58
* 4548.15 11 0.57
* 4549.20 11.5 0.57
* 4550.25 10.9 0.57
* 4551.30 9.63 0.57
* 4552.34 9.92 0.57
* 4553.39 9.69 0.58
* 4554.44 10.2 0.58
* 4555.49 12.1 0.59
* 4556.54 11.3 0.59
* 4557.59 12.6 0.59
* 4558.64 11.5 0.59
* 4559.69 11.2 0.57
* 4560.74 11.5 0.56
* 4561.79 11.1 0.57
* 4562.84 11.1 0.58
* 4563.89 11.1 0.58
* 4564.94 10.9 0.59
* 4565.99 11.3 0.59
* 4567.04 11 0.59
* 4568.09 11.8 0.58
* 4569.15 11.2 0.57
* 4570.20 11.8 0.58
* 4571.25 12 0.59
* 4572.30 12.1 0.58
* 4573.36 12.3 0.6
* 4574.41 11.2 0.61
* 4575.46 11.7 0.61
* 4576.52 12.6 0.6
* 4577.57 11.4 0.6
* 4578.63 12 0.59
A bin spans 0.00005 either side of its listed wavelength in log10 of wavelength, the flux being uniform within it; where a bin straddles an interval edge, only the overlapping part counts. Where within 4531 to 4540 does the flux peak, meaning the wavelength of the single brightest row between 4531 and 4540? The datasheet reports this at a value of 4539.78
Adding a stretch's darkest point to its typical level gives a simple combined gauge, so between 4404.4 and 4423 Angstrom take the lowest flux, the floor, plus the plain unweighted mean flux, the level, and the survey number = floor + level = 19.0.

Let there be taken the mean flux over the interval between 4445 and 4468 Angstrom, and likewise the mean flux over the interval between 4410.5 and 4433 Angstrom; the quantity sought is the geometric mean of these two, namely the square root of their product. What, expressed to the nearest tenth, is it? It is 10.5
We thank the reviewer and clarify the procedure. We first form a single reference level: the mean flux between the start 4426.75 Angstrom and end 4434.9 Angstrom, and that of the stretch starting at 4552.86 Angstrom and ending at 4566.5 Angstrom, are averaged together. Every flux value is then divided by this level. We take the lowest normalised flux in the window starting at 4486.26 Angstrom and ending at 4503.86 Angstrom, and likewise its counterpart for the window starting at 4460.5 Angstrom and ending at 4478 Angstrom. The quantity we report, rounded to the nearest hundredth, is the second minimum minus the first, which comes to -0.10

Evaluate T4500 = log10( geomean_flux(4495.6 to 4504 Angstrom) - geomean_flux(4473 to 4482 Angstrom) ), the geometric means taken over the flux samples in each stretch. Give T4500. -1.5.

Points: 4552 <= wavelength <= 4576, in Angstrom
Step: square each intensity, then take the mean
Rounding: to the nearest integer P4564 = 129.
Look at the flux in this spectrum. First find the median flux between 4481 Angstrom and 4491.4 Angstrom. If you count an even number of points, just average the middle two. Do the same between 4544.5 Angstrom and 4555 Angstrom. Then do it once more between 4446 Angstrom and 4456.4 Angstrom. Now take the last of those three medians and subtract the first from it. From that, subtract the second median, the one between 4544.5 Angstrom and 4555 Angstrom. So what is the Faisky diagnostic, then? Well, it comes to -11.2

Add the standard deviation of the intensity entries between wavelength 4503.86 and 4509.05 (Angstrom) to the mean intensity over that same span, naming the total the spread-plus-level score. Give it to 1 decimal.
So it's 12.4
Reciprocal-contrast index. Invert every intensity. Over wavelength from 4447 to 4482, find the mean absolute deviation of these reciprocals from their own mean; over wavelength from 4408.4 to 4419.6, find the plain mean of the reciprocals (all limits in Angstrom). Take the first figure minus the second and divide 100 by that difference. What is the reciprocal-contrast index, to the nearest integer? -1092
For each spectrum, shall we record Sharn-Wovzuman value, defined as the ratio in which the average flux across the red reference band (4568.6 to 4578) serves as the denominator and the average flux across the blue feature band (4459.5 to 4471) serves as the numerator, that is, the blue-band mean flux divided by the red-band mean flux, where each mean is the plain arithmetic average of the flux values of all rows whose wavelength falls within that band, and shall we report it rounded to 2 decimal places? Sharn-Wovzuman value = 0.86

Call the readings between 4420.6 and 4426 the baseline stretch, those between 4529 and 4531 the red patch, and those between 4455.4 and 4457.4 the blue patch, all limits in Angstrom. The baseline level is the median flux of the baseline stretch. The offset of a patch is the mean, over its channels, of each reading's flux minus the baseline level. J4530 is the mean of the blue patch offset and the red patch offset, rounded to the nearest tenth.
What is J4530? -0.7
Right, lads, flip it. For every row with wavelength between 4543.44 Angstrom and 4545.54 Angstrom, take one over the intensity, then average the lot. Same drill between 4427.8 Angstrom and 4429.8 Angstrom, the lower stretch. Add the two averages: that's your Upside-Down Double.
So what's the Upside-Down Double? 0.182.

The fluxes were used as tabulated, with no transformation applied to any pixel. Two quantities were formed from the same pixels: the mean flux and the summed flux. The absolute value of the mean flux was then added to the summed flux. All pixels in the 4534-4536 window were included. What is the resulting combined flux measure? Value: 32.4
